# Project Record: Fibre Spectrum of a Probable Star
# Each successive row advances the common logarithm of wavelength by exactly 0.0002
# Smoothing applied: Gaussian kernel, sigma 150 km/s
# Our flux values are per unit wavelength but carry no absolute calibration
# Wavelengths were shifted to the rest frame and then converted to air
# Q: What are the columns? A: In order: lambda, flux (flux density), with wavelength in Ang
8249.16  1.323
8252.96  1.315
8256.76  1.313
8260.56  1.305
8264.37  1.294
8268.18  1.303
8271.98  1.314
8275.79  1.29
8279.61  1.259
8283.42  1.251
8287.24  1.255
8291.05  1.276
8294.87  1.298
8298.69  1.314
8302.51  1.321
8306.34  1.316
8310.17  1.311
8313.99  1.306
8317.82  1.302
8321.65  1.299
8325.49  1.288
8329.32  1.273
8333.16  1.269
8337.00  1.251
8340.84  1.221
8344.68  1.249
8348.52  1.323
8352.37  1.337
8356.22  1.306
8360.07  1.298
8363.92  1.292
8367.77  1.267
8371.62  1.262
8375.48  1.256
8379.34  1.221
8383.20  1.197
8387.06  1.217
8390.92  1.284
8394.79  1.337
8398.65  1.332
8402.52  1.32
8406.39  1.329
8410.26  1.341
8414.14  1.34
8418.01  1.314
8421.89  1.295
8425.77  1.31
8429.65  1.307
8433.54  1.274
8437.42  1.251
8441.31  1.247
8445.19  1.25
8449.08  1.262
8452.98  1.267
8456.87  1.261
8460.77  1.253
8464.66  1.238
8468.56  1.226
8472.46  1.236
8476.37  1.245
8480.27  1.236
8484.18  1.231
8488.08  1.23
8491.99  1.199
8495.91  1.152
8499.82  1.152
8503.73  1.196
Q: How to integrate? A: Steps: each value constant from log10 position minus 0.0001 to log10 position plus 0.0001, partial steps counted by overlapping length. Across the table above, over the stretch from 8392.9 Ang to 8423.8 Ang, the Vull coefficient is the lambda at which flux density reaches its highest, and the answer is 8410.26 Ang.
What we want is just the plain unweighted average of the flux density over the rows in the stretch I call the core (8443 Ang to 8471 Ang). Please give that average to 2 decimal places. 1.25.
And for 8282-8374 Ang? 1.29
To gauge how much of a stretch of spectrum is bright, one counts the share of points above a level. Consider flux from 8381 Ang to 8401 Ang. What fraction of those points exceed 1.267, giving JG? 0.60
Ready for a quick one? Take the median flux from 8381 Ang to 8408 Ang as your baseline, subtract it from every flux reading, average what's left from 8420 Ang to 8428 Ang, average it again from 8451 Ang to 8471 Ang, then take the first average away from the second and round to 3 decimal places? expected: -0.054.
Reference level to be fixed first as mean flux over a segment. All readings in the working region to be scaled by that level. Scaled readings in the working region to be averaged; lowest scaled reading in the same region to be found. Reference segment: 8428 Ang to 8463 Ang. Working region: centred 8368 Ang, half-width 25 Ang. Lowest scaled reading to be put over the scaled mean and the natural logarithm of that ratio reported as -0.059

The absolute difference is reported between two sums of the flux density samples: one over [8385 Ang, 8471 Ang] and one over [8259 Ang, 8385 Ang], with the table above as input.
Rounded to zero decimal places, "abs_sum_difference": 14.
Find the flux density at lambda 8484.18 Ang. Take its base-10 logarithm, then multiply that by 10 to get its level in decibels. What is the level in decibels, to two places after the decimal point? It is 0.90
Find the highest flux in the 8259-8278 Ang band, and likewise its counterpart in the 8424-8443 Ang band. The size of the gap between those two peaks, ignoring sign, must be 0.00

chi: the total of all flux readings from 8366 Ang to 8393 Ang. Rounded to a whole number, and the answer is 9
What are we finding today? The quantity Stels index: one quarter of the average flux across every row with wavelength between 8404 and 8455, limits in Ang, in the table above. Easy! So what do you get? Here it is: 0.323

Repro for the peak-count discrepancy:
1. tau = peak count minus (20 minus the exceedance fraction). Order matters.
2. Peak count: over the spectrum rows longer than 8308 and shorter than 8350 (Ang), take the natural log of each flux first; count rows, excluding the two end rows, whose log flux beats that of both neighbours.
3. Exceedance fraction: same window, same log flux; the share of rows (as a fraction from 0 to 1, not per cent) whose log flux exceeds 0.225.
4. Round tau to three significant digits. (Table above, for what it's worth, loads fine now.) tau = -19.3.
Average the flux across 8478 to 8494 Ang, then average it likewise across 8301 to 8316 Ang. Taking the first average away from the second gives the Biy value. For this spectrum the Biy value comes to 0.089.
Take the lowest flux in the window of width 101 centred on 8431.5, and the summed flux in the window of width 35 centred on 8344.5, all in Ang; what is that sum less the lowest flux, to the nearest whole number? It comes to 10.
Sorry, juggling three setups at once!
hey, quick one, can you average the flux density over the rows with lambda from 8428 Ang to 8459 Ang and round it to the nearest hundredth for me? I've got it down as 1.26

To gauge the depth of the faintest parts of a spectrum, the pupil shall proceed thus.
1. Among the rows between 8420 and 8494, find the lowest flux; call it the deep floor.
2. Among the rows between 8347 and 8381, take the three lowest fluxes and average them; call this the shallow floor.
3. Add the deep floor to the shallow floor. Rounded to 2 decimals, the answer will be 2.45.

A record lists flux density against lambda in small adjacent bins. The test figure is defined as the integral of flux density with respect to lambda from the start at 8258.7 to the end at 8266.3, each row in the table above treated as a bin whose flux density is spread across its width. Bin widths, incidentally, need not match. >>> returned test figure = 10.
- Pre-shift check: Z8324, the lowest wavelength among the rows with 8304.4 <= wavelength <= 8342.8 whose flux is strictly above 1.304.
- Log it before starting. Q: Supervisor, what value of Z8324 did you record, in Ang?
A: 8306.34 Ang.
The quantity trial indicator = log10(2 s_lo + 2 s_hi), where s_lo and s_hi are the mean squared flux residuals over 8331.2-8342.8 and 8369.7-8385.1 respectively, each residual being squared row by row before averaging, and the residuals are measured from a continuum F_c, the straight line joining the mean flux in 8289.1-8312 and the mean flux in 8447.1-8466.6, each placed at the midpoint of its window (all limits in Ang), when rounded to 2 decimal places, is -1.96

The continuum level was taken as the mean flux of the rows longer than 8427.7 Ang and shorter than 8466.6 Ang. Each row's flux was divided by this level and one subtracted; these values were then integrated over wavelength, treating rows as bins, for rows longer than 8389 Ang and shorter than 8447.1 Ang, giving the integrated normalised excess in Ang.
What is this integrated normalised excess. 1.9 Ang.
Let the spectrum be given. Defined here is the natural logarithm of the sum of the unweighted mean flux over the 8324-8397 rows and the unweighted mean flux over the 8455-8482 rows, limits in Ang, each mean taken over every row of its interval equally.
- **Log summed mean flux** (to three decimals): 0.922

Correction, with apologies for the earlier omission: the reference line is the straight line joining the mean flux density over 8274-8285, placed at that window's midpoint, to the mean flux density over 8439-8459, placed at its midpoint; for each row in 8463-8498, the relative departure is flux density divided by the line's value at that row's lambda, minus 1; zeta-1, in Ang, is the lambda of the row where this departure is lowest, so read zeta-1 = 8495.91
